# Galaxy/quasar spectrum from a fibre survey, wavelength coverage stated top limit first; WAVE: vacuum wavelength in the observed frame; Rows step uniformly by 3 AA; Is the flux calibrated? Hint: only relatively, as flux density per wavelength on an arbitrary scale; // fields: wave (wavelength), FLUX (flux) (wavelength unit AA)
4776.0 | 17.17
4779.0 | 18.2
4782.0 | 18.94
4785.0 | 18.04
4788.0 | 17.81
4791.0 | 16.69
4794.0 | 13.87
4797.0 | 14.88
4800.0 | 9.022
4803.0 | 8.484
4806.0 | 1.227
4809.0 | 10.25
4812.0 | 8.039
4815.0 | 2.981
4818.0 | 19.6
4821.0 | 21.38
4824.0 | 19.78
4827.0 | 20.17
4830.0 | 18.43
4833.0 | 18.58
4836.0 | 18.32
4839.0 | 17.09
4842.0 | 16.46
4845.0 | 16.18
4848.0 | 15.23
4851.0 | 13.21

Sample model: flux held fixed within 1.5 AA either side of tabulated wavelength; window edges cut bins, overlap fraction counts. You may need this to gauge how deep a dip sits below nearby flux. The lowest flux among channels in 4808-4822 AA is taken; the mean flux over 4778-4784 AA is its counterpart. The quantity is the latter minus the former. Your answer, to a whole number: 16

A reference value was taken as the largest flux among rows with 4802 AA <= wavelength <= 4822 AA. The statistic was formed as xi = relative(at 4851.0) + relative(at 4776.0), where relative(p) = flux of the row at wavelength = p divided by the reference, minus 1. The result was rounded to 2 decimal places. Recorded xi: -0.58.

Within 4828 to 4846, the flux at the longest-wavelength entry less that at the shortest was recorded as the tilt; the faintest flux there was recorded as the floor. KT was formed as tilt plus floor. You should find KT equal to 14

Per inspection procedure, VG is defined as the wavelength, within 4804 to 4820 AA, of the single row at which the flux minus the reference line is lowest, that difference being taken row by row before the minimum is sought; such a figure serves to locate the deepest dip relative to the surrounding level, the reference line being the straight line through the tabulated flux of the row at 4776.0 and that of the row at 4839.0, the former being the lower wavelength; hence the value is 4806.0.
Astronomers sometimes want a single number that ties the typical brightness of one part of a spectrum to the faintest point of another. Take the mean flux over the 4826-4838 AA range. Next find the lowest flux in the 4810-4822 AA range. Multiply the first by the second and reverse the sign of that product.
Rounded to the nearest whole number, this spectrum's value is -56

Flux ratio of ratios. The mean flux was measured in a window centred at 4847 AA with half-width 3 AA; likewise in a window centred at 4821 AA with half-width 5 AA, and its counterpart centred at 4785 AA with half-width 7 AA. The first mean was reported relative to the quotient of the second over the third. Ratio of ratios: 14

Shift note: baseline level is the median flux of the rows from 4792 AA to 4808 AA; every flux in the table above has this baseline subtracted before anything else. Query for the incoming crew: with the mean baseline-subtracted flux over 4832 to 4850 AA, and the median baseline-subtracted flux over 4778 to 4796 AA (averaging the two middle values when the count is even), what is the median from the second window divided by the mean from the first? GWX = 1.1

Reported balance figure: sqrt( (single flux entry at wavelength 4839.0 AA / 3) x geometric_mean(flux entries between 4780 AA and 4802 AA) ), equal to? 9.3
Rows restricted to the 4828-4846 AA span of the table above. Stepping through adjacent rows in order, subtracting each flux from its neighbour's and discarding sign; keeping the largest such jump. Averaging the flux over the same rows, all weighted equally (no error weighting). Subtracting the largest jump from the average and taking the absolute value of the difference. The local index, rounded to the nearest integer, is 16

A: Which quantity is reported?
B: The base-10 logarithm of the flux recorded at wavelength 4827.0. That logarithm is 1.30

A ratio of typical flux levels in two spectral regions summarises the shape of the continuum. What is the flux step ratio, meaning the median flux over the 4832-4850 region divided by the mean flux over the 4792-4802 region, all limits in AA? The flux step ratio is 1.33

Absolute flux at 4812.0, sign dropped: 8.0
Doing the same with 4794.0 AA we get 13.9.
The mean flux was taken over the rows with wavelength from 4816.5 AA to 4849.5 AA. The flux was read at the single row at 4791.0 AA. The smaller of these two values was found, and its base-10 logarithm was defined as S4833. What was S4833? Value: 1.22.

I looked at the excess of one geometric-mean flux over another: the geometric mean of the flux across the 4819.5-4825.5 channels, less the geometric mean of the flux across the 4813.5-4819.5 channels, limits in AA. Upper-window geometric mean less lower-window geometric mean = 13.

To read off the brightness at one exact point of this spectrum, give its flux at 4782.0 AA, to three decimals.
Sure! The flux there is 18.940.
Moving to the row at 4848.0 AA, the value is 15.230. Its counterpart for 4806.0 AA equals 1.227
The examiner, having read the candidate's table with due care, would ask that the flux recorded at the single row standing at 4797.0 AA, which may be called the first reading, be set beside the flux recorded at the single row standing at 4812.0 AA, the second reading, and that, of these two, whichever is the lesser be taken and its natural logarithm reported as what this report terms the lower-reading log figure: 2.1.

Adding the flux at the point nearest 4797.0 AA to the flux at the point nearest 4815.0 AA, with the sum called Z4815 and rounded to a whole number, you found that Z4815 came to 18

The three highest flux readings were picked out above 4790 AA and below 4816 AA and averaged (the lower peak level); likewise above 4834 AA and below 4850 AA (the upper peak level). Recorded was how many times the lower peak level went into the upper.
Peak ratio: 1.14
